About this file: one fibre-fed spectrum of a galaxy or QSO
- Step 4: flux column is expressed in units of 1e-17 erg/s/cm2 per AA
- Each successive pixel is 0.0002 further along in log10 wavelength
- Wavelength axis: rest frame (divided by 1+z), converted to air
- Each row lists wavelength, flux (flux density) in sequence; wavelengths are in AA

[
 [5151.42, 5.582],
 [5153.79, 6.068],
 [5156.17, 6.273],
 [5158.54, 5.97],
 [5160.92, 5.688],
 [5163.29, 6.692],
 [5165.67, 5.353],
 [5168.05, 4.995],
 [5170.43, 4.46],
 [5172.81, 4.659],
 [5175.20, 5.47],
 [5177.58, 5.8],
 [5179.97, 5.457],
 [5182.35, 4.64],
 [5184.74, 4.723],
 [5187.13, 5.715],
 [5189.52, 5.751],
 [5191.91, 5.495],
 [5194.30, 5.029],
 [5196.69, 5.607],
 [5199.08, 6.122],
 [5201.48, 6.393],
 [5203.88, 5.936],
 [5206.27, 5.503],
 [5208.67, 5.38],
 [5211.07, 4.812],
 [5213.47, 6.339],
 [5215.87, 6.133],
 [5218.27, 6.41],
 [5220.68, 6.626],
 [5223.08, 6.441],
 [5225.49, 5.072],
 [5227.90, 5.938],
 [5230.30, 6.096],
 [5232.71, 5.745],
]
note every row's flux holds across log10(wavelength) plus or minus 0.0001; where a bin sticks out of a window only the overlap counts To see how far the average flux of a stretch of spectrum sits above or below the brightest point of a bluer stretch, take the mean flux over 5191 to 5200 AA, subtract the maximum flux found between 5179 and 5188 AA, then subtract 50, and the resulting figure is -50.2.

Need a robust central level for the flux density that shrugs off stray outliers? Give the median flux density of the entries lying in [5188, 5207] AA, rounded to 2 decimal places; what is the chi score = 5.68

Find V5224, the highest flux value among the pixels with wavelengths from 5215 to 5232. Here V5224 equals 6.626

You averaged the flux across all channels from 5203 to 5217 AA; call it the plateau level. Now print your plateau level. 5.68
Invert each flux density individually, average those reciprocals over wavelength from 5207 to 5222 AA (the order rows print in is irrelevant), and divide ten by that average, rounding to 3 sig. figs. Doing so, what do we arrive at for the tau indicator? 58.7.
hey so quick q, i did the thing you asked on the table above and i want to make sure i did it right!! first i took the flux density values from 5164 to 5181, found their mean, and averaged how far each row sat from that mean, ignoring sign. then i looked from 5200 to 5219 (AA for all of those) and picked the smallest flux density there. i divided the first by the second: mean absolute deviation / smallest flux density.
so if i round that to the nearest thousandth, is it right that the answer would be 0.083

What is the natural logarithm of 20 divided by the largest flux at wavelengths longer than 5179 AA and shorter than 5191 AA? 1.25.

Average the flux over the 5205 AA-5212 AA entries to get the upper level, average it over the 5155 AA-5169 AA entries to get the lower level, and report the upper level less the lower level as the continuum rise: -0.6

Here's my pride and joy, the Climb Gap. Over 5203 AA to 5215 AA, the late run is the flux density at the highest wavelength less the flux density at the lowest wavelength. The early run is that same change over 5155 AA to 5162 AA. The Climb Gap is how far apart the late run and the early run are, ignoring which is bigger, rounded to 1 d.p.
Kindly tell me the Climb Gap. 1.0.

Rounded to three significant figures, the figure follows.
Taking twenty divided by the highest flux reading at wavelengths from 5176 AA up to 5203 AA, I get 3.13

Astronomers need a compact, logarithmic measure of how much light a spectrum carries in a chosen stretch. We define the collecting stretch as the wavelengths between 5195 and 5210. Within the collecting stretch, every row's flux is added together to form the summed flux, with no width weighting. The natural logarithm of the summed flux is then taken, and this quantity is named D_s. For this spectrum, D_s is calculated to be 3.55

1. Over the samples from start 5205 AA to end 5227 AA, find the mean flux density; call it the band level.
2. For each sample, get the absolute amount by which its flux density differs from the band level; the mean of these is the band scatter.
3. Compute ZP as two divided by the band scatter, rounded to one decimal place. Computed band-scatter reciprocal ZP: 3.4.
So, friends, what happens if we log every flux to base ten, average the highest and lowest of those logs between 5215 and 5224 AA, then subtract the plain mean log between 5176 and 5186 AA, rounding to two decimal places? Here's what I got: 0.09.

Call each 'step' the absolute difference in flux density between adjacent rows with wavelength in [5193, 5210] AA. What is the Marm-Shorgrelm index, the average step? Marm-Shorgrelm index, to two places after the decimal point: 0.40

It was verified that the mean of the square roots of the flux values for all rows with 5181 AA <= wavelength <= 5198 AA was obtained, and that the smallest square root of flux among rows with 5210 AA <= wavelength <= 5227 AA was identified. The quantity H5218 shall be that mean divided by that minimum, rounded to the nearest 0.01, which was 1.05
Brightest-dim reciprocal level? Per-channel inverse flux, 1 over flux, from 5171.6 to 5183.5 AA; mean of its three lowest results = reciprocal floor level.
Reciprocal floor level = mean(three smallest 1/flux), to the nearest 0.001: 0.179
